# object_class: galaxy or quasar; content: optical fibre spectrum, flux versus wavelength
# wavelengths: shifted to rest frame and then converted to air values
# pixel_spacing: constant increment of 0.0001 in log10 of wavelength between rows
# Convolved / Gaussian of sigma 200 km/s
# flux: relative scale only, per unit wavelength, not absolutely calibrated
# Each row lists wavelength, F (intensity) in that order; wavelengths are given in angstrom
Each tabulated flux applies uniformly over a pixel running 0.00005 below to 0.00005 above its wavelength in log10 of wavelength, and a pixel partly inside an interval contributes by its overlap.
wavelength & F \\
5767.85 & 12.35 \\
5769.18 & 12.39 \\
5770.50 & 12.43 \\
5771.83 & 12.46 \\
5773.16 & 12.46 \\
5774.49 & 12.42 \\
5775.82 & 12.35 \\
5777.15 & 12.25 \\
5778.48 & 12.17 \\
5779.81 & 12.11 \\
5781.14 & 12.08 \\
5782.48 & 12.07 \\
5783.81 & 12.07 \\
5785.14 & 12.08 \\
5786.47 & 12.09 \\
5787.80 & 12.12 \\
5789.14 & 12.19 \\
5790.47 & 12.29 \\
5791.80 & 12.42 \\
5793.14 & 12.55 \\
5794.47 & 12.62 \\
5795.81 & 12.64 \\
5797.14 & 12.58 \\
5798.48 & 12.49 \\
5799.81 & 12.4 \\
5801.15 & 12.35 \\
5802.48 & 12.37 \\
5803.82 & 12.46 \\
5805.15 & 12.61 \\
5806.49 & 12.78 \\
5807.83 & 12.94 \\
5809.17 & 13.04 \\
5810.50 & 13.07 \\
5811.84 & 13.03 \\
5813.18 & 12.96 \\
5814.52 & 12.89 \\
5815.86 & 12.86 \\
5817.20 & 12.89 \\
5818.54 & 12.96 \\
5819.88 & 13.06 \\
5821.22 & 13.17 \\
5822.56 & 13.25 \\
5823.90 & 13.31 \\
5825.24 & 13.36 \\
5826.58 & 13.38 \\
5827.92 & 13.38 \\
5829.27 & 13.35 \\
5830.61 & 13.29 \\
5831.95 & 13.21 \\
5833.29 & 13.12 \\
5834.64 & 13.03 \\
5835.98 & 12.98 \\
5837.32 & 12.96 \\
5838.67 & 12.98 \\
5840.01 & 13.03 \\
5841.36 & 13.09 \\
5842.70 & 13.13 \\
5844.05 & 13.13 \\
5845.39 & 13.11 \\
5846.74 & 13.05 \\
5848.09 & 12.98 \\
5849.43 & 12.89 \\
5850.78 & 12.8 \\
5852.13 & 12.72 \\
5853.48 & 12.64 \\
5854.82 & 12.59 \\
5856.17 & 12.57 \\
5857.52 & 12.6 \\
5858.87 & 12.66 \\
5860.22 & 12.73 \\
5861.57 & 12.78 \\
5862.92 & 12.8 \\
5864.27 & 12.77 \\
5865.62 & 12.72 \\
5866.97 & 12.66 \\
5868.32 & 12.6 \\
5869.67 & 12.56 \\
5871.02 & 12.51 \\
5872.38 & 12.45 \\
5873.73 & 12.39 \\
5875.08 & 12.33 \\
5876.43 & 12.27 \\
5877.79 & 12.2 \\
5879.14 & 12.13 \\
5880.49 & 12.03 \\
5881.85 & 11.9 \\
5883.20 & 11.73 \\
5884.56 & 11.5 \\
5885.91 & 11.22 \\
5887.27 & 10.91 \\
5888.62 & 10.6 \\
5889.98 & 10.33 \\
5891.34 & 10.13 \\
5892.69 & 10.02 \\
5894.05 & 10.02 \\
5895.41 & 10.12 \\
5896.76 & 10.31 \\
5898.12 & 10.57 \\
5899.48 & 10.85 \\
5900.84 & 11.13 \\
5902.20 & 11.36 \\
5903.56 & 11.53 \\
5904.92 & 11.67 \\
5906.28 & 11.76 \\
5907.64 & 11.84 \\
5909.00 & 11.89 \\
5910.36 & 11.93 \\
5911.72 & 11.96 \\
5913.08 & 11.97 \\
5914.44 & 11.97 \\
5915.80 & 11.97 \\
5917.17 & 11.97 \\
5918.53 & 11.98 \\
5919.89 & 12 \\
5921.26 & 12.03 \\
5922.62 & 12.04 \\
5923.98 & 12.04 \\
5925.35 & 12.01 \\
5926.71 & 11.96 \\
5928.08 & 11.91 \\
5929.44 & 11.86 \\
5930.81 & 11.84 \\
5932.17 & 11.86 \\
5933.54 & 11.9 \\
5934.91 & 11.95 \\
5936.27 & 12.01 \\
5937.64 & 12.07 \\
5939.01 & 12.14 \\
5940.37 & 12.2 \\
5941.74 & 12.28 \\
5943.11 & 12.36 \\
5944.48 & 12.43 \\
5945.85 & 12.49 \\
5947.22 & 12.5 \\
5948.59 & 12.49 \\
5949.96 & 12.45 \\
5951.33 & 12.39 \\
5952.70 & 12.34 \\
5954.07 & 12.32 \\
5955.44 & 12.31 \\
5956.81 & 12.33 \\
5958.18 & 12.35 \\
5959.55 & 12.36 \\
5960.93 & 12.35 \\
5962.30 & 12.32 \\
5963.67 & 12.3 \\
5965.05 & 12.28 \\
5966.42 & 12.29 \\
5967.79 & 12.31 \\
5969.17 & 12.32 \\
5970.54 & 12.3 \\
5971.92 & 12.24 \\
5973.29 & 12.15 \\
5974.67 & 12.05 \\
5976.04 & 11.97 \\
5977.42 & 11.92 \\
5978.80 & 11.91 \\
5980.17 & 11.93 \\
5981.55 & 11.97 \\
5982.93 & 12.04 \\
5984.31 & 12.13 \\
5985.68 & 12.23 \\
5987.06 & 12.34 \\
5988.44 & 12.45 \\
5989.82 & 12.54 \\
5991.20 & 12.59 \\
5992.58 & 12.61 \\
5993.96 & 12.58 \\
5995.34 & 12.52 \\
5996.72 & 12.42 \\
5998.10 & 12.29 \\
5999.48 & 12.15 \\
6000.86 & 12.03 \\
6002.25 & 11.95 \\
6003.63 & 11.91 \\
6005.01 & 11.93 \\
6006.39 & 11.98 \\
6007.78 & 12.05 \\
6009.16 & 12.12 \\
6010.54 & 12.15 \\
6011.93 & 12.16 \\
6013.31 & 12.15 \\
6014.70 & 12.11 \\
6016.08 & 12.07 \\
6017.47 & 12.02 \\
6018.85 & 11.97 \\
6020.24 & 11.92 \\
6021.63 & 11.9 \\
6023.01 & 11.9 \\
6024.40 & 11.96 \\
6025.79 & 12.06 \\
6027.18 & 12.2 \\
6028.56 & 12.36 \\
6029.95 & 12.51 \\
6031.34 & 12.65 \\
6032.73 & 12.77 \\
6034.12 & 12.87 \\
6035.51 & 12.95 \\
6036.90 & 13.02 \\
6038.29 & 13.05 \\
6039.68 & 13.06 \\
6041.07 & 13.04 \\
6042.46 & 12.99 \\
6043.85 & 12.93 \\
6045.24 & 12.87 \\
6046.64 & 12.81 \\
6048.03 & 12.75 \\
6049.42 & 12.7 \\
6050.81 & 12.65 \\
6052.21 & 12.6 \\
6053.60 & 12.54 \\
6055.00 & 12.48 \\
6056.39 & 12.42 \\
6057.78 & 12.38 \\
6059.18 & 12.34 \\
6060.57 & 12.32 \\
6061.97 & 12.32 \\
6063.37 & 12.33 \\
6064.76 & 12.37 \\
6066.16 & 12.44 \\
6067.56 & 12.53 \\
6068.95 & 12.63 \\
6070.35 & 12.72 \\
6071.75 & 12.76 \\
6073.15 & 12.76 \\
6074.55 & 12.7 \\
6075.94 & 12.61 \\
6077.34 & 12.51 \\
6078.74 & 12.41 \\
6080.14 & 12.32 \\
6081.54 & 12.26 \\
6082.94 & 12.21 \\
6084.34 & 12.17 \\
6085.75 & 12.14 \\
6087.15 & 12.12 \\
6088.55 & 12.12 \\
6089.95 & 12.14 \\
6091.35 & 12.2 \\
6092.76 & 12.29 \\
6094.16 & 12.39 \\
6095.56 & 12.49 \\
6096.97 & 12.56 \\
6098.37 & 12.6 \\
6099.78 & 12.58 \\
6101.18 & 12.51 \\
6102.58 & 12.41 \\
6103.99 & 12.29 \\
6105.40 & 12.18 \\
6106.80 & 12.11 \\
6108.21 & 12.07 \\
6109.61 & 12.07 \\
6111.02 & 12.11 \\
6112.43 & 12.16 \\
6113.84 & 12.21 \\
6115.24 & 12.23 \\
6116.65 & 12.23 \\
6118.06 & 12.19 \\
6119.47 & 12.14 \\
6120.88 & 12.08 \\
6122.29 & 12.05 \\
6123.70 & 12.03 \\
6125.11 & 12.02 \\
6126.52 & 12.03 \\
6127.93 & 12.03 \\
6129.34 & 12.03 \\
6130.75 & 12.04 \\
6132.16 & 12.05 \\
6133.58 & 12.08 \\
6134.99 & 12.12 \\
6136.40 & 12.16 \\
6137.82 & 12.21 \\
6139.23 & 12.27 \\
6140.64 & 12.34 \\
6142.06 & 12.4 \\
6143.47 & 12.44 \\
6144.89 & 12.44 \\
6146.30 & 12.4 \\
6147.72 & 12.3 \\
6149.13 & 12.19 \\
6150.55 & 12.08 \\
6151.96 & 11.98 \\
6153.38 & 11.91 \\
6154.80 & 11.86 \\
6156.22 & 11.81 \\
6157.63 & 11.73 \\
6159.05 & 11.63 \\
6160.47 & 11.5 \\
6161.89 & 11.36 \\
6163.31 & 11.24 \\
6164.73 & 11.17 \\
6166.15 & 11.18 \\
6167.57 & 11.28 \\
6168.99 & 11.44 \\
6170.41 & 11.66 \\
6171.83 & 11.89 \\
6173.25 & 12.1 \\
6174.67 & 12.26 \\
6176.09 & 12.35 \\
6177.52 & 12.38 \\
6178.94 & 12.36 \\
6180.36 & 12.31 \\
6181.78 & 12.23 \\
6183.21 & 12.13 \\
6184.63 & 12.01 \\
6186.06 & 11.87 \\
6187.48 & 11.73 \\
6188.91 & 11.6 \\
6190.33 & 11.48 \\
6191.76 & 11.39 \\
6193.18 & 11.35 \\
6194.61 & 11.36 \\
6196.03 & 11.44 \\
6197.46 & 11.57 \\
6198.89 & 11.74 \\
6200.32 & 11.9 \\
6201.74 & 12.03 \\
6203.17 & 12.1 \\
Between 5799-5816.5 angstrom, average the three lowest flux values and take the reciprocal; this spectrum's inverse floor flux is 0.0808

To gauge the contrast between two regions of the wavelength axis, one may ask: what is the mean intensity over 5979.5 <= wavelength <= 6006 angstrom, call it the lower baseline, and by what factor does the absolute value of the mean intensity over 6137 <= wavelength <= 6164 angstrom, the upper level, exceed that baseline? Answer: 0.98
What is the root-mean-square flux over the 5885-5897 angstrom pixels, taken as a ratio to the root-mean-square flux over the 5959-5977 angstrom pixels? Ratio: 0.85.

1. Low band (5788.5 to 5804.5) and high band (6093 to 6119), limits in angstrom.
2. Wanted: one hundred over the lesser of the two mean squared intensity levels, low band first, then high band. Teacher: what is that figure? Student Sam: 0.66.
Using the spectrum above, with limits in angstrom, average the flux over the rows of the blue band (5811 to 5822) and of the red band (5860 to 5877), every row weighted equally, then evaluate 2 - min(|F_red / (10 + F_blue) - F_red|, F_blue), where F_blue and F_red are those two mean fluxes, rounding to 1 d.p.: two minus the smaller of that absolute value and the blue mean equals -10.0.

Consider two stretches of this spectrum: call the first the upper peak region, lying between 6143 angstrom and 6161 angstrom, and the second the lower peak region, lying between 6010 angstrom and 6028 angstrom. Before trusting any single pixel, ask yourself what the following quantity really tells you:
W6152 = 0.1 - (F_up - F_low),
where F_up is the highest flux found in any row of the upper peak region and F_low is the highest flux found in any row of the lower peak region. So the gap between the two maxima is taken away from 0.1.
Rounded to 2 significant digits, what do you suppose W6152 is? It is -0.14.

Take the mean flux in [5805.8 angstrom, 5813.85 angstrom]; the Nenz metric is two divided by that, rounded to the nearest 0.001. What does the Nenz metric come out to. 0.154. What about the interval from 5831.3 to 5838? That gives 0.153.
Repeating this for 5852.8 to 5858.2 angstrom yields 0.159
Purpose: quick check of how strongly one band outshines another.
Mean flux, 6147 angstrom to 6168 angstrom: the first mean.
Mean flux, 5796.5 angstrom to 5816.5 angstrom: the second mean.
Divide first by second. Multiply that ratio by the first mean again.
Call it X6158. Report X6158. 10.7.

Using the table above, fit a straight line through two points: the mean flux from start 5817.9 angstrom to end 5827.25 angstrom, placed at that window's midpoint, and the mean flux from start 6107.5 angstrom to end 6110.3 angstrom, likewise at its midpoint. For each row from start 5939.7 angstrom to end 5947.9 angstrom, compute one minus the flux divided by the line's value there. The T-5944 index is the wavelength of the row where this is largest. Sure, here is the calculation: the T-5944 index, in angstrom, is 5940.37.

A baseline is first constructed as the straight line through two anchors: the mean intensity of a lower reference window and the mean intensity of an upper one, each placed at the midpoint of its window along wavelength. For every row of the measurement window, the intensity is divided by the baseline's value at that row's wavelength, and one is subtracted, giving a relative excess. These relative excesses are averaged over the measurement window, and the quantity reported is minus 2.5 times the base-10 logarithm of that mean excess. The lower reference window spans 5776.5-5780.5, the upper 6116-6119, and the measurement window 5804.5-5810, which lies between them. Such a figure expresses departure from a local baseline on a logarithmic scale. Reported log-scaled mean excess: 3.2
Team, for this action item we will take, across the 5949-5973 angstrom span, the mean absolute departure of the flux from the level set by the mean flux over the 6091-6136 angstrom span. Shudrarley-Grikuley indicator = 0.12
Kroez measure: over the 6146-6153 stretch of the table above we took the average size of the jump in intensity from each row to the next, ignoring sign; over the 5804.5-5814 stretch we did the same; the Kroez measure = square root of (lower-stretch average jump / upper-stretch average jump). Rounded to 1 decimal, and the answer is 1.0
